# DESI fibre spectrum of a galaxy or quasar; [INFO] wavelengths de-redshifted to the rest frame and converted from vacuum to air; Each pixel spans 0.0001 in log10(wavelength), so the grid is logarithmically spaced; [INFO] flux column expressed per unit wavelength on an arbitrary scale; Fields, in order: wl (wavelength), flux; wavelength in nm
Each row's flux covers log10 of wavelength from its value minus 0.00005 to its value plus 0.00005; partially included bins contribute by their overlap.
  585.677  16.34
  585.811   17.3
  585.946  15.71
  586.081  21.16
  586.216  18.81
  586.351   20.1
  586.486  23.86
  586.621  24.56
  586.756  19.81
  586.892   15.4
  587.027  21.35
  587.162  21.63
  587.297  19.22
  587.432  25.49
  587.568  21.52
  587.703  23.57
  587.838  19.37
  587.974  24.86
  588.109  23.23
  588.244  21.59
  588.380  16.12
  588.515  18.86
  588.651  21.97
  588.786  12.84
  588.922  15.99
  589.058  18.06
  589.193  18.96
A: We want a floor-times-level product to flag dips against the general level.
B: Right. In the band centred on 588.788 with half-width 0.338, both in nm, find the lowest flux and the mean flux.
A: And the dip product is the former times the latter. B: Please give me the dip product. 225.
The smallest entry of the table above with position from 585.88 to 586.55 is 15.71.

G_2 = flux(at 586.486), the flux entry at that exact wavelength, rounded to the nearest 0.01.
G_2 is 23.86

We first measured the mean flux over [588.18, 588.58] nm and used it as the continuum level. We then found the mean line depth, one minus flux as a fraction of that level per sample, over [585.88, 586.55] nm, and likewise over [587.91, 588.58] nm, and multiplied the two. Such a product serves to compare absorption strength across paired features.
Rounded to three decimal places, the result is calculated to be 0.006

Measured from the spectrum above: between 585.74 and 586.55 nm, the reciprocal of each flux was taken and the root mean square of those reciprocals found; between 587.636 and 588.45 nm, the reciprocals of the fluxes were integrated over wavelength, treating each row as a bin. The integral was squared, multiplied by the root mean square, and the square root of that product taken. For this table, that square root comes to 0.0089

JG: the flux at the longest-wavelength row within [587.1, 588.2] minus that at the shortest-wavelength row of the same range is 2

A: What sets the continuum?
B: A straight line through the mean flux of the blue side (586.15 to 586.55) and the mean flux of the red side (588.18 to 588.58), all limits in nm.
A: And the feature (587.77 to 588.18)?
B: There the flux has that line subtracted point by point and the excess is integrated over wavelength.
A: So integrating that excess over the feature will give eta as 1.3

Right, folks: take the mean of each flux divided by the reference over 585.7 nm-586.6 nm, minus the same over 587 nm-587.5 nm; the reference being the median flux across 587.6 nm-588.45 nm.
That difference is -0.11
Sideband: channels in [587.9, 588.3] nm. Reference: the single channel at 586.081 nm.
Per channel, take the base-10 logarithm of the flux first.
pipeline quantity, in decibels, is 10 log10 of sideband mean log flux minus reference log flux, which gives -14.0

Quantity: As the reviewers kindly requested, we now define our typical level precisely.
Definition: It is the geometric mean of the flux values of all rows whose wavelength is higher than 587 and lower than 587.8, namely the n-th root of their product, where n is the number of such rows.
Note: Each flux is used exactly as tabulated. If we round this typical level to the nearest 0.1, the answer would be 22.0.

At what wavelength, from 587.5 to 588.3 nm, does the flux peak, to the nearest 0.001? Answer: 587.974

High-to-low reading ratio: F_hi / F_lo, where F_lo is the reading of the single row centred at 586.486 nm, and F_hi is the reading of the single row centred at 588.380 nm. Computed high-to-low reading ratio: 0.68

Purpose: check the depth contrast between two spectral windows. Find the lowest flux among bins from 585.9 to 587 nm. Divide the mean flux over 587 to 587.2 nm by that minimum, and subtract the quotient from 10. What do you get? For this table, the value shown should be 8.60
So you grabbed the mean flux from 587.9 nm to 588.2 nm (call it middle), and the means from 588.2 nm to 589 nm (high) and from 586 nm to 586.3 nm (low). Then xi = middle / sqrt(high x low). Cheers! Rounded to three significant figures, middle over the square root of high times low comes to 1.27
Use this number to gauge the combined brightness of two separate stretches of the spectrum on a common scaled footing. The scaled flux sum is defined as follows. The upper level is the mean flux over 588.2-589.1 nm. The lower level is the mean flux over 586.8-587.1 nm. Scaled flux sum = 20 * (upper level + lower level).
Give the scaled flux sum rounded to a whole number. 726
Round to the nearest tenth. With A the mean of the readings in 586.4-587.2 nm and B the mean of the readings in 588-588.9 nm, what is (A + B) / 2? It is 20.1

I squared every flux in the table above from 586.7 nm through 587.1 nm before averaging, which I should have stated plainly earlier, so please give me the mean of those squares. 362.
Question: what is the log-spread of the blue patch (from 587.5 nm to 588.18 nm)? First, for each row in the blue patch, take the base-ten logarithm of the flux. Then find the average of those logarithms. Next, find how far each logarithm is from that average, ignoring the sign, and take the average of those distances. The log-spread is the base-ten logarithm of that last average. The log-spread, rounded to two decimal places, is -1.49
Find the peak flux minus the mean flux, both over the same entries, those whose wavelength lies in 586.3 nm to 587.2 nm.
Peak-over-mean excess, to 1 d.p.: 3.6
